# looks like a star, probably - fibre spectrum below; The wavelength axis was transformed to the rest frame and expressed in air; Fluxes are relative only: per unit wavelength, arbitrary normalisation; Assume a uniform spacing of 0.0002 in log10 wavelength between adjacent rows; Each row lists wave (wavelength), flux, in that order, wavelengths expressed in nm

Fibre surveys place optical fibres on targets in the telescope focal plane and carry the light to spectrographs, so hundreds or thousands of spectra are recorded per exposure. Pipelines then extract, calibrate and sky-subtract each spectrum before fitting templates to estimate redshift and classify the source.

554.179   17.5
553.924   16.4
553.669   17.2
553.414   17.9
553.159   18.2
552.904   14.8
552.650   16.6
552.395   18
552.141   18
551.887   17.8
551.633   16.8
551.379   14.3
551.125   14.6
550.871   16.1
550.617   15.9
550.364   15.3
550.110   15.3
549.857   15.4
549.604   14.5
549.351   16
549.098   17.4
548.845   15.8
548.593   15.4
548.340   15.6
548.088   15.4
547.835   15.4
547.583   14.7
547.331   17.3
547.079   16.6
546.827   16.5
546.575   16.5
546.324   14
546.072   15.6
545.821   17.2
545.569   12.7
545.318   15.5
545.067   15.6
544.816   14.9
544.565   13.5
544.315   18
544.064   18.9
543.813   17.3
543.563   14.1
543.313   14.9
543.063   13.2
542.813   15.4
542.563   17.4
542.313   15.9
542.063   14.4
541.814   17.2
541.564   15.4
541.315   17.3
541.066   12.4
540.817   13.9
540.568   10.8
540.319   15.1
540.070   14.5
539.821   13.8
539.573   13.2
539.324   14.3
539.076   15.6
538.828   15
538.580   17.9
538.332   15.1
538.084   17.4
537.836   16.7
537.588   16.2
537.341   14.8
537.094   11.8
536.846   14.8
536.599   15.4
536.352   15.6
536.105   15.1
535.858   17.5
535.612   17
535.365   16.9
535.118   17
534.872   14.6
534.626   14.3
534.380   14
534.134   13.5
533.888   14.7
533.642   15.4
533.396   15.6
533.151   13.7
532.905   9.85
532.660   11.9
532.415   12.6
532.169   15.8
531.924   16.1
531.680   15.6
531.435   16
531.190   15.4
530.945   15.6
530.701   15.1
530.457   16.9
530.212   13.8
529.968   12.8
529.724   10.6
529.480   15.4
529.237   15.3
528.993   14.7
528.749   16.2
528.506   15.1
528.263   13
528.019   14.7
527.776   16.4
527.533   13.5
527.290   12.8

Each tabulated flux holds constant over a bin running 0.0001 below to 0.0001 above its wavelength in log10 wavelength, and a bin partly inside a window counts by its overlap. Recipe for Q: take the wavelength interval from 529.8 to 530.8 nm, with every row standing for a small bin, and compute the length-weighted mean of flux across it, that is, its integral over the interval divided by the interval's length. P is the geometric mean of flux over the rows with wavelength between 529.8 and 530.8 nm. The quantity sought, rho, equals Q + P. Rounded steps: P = 14.6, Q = 14.4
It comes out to 29.0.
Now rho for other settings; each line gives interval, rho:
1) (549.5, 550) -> 29.9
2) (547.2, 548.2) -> 31.4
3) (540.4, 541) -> 24.8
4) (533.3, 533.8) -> 30.9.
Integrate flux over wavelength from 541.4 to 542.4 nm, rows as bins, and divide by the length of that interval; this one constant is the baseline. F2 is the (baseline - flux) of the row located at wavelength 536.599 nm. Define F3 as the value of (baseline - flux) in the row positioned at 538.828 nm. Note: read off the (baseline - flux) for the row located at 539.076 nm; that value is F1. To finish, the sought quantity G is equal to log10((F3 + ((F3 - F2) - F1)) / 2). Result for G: -0.3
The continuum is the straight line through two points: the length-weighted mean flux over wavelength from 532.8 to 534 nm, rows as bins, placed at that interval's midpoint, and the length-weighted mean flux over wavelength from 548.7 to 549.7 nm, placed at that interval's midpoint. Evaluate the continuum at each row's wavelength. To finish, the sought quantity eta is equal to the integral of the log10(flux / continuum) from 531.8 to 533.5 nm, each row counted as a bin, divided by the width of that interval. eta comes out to -0.011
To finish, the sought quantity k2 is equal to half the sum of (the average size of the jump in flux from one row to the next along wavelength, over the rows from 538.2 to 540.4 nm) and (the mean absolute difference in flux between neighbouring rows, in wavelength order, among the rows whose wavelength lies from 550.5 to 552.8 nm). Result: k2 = 1.1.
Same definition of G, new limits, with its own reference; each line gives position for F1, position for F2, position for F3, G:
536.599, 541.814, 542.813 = 0.0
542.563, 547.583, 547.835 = -0.2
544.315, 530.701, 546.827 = -1.3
